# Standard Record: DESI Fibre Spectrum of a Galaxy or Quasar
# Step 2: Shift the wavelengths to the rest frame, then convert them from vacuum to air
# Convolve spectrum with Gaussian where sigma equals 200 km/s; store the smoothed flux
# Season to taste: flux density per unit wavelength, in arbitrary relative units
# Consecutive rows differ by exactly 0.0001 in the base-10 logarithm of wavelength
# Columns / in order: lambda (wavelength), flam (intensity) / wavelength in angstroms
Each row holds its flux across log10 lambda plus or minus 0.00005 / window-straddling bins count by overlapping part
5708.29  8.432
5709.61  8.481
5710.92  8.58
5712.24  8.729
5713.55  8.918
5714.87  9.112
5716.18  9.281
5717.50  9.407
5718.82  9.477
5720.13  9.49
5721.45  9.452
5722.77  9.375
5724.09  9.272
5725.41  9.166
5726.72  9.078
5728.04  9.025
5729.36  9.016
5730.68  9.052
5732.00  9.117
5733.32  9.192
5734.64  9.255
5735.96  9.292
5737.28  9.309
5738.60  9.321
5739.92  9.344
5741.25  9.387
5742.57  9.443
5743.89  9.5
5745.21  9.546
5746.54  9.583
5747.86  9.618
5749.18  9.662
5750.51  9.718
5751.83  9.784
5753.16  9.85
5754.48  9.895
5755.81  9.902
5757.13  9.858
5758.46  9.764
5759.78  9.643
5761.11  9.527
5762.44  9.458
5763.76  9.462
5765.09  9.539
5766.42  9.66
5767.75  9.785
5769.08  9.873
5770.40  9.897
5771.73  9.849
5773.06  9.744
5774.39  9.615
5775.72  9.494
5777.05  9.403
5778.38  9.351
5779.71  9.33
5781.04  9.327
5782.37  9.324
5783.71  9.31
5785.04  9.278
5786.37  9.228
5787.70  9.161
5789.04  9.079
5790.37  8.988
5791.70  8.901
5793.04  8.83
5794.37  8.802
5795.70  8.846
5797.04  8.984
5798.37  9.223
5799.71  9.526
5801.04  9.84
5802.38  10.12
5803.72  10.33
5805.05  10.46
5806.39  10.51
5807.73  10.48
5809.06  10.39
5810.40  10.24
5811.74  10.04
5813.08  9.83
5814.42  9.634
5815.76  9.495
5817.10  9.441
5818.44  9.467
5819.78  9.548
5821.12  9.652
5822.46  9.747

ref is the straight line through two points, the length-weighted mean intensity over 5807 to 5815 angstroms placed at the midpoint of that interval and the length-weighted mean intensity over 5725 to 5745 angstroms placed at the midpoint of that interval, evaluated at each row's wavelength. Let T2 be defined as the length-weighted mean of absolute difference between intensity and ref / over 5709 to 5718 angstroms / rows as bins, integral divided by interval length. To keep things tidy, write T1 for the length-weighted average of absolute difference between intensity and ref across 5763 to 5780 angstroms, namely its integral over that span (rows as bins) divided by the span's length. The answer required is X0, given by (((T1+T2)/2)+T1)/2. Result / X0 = 0.21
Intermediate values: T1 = 0.19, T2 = 0.27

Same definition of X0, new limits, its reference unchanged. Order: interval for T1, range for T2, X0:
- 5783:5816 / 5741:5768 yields 0.48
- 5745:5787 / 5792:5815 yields 0.33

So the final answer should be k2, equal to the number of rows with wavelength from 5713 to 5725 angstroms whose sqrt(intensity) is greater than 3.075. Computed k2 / 2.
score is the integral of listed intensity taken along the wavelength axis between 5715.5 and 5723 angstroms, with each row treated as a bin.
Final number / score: 71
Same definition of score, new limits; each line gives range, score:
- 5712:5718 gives 55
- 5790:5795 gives 44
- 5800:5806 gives 61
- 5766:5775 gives 88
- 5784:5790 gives 55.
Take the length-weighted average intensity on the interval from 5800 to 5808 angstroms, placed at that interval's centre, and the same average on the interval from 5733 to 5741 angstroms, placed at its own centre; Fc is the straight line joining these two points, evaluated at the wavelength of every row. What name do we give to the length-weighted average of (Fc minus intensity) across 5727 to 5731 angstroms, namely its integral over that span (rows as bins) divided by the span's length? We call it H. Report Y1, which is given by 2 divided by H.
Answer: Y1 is 14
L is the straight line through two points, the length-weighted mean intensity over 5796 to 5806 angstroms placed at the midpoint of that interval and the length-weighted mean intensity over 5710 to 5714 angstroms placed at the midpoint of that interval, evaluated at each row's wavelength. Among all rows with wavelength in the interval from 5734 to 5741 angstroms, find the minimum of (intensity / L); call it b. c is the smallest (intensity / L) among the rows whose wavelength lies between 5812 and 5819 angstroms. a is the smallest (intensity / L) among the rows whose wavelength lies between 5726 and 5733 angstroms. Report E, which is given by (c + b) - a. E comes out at 0.97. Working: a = 1.01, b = 1.03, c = 0.95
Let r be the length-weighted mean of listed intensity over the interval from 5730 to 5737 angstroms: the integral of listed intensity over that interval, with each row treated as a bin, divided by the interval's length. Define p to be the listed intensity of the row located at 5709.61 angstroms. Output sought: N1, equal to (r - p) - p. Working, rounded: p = 8.481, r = 9.2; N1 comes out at -7.8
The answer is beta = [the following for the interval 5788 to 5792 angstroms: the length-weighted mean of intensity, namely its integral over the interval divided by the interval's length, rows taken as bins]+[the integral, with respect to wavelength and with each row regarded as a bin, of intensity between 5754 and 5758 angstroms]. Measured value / 48.5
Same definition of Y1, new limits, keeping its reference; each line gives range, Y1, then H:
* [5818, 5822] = 2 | 0.90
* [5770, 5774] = -86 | -0.02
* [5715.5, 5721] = -5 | -0.39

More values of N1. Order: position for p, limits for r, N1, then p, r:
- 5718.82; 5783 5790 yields -9.8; 9.477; 9.2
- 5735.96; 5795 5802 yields -9.3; 9.292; 9.3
